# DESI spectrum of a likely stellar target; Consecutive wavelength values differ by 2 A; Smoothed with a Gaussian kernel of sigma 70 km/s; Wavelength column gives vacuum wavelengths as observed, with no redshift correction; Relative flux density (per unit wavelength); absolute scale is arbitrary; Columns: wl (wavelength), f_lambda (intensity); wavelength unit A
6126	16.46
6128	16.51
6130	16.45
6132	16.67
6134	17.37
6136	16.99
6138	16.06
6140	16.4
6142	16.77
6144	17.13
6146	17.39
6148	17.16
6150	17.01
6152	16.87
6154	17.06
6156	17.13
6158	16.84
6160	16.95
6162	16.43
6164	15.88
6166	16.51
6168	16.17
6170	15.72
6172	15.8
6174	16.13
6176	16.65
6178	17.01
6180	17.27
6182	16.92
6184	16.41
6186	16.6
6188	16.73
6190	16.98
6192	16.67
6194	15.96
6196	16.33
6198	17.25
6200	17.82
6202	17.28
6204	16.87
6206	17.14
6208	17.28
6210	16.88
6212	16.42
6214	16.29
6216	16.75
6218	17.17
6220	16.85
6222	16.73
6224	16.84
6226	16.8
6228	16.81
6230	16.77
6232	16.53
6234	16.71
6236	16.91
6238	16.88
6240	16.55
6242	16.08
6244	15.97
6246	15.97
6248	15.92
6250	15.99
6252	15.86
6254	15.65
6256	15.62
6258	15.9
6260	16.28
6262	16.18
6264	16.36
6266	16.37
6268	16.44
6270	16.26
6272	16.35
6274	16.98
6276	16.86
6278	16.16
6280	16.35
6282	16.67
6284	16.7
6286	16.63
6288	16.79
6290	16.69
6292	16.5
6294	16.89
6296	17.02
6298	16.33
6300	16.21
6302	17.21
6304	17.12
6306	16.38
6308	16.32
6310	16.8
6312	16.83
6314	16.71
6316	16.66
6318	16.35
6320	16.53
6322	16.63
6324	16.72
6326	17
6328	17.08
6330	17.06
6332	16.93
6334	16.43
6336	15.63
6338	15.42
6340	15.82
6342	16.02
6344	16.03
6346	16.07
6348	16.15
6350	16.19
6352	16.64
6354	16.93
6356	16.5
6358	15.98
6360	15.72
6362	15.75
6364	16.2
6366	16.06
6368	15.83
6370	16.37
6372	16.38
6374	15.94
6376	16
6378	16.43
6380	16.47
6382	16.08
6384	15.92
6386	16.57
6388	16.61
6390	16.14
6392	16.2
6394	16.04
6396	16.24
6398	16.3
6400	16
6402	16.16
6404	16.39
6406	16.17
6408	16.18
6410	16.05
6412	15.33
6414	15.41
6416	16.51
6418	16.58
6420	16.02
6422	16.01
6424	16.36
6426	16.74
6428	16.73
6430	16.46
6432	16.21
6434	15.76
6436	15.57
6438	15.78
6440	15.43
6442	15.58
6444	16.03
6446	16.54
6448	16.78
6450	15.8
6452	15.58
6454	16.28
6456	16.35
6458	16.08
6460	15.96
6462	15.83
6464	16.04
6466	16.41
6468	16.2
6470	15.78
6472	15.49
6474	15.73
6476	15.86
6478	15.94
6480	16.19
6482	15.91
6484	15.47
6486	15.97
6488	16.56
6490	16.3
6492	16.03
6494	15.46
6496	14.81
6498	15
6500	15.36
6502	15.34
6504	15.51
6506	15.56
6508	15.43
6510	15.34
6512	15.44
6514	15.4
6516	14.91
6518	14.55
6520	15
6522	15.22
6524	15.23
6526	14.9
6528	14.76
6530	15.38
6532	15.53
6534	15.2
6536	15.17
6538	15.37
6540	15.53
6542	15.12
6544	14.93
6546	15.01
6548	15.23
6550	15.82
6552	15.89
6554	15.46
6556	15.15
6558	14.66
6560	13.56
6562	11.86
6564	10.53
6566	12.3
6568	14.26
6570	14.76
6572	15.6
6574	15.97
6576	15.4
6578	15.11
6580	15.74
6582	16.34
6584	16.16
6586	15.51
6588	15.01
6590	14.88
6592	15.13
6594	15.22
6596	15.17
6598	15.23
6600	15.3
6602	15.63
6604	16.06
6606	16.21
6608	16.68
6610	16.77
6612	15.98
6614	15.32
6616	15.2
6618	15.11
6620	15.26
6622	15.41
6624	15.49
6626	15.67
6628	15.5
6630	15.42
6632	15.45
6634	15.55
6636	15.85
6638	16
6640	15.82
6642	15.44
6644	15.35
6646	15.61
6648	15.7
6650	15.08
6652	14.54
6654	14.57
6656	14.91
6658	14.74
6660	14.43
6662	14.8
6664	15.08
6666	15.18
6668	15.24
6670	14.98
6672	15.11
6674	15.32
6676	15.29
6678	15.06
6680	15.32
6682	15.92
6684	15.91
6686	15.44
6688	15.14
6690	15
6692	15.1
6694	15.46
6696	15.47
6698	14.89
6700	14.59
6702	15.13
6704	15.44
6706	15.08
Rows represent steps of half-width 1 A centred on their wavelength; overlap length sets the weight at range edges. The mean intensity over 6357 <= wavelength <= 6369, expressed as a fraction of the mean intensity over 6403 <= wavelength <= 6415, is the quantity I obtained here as 1.00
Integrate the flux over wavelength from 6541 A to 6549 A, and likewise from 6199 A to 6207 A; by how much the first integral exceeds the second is -17.6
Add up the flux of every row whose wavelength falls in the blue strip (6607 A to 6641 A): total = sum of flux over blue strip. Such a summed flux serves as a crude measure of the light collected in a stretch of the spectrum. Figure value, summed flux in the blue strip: 266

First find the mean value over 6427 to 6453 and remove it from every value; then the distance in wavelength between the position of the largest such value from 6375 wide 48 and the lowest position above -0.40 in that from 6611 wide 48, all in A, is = 248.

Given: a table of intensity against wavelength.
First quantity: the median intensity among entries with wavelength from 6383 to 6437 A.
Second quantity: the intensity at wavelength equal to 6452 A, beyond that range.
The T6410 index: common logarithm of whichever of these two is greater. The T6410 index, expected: 1.21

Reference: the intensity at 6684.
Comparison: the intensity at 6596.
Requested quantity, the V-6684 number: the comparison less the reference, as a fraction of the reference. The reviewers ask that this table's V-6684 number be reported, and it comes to -0.05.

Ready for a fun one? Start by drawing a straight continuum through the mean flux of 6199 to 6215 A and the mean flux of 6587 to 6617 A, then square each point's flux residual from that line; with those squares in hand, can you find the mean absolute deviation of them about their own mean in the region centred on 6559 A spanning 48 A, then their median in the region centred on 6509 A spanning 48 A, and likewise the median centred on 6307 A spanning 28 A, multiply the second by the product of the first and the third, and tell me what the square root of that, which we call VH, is 0.29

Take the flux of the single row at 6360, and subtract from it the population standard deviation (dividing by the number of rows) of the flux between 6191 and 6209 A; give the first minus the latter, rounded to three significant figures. 15.2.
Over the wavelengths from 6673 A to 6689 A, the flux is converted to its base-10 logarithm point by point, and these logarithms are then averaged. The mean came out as 1.19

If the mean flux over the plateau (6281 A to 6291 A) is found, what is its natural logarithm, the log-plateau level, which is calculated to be 2.82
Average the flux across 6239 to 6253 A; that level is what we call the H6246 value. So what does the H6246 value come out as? 16.0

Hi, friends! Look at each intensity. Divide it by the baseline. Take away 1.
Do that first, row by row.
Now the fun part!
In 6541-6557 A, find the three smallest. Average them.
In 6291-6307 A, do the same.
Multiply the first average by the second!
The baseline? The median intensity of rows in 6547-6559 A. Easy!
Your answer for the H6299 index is -0.0013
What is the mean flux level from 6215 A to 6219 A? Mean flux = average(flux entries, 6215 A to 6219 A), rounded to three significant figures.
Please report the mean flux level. 17.0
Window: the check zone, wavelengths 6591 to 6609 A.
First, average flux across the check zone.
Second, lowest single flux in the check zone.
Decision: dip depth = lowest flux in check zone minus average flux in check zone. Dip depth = -0.5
